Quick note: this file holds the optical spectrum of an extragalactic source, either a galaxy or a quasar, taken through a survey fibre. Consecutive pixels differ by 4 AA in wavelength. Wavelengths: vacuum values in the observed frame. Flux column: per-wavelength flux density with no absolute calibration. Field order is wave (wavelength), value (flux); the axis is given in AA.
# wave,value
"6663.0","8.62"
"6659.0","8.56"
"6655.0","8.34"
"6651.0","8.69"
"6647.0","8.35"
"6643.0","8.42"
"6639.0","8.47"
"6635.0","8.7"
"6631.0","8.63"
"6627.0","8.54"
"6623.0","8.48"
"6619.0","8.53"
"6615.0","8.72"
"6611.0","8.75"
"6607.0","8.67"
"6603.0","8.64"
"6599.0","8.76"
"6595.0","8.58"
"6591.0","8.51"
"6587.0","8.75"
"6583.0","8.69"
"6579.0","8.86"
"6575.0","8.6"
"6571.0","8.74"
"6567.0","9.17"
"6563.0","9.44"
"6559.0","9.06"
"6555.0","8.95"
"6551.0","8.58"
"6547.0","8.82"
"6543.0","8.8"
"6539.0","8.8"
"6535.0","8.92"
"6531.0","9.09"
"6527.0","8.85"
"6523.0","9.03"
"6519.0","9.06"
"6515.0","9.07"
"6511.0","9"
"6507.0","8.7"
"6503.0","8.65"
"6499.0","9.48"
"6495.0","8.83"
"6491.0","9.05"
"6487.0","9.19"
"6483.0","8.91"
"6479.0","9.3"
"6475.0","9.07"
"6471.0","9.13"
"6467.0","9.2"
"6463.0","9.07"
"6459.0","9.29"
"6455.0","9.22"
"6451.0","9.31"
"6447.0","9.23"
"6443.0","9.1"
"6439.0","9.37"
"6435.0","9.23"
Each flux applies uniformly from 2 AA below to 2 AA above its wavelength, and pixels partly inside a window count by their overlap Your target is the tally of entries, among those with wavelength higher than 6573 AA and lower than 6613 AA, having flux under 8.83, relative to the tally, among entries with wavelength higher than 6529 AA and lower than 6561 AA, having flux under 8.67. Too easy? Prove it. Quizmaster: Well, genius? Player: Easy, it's 9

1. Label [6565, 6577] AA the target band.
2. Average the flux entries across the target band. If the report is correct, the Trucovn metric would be 8.84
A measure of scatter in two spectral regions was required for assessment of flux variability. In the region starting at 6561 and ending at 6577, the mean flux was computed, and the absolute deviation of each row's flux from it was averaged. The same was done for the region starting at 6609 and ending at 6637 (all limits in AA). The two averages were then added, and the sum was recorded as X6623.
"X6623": 0.41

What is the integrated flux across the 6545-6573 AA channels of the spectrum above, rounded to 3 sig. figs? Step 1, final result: 251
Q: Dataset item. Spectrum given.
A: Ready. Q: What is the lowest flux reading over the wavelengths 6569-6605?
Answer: 8.51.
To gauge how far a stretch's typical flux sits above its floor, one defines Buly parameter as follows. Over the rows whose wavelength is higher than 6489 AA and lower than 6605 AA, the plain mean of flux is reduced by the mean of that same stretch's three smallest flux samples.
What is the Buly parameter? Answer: 0.32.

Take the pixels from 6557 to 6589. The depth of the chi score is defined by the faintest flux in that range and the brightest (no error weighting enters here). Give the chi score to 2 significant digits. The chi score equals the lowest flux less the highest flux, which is -0.84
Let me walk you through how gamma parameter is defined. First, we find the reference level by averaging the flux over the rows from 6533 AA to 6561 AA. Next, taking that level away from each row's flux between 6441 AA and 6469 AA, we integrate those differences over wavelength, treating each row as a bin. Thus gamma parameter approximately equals 10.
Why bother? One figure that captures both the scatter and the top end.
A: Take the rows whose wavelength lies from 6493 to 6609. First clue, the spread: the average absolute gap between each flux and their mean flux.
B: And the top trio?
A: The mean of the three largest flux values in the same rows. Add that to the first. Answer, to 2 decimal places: 9.55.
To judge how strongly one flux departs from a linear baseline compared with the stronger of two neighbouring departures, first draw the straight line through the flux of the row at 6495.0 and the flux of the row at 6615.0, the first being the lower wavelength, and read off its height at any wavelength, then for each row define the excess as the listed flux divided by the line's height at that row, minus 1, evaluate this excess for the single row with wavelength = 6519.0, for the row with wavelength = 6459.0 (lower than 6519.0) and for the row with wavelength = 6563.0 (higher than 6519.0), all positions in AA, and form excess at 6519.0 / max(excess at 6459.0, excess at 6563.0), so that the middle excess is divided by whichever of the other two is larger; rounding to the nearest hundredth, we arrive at 0.37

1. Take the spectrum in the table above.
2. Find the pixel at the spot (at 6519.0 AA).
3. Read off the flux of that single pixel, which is 9.06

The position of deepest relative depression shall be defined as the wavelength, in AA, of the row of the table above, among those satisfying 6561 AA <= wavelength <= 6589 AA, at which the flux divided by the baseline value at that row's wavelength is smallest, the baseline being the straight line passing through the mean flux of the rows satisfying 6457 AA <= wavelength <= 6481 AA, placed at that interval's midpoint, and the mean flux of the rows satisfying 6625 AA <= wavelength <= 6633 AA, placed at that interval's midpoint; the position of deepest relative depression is 6575.0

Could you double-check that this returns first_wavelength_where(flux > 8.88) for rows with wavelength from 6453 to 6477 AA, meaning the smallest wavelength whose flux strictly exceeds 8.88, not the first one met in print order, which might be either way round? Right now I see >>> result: 6455.0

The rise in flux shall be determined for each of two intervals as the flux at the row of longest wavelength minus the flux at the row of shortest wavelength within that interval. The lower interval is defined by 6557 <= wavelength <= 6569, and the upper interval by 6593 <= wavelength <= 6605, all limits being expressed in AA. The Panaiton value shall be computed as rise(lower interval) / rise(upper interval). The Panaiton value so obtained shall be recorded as 1.8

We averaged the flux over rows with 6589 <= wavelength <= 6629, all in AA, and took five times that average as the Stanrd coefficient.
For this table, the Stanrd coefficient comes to 43.1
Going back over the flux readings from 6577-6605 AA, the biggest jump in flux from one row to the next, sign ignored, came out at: 0.24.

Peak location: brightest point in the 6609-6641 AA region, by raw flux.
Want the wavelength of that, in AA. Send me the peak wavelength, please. 6611.0 AA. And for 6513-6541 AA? 6531.0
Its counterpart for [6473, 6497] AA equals 6479.0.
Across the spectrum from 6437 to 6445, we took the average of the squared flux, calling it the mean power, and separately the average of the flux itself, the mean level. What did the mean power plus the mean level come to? 95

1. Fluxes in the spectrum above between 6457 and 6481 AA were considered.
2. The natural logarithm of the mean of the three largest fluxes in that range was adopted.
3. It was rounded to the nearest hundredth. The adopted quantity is 2.23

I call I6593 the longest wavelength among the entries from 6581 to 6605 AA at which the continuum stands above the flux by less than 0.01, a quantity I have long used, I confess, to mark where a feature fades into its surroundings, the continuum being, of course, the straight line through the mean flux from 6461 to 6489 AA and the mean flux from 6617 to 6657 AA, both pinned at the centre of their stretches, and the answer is 6603.0 AA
